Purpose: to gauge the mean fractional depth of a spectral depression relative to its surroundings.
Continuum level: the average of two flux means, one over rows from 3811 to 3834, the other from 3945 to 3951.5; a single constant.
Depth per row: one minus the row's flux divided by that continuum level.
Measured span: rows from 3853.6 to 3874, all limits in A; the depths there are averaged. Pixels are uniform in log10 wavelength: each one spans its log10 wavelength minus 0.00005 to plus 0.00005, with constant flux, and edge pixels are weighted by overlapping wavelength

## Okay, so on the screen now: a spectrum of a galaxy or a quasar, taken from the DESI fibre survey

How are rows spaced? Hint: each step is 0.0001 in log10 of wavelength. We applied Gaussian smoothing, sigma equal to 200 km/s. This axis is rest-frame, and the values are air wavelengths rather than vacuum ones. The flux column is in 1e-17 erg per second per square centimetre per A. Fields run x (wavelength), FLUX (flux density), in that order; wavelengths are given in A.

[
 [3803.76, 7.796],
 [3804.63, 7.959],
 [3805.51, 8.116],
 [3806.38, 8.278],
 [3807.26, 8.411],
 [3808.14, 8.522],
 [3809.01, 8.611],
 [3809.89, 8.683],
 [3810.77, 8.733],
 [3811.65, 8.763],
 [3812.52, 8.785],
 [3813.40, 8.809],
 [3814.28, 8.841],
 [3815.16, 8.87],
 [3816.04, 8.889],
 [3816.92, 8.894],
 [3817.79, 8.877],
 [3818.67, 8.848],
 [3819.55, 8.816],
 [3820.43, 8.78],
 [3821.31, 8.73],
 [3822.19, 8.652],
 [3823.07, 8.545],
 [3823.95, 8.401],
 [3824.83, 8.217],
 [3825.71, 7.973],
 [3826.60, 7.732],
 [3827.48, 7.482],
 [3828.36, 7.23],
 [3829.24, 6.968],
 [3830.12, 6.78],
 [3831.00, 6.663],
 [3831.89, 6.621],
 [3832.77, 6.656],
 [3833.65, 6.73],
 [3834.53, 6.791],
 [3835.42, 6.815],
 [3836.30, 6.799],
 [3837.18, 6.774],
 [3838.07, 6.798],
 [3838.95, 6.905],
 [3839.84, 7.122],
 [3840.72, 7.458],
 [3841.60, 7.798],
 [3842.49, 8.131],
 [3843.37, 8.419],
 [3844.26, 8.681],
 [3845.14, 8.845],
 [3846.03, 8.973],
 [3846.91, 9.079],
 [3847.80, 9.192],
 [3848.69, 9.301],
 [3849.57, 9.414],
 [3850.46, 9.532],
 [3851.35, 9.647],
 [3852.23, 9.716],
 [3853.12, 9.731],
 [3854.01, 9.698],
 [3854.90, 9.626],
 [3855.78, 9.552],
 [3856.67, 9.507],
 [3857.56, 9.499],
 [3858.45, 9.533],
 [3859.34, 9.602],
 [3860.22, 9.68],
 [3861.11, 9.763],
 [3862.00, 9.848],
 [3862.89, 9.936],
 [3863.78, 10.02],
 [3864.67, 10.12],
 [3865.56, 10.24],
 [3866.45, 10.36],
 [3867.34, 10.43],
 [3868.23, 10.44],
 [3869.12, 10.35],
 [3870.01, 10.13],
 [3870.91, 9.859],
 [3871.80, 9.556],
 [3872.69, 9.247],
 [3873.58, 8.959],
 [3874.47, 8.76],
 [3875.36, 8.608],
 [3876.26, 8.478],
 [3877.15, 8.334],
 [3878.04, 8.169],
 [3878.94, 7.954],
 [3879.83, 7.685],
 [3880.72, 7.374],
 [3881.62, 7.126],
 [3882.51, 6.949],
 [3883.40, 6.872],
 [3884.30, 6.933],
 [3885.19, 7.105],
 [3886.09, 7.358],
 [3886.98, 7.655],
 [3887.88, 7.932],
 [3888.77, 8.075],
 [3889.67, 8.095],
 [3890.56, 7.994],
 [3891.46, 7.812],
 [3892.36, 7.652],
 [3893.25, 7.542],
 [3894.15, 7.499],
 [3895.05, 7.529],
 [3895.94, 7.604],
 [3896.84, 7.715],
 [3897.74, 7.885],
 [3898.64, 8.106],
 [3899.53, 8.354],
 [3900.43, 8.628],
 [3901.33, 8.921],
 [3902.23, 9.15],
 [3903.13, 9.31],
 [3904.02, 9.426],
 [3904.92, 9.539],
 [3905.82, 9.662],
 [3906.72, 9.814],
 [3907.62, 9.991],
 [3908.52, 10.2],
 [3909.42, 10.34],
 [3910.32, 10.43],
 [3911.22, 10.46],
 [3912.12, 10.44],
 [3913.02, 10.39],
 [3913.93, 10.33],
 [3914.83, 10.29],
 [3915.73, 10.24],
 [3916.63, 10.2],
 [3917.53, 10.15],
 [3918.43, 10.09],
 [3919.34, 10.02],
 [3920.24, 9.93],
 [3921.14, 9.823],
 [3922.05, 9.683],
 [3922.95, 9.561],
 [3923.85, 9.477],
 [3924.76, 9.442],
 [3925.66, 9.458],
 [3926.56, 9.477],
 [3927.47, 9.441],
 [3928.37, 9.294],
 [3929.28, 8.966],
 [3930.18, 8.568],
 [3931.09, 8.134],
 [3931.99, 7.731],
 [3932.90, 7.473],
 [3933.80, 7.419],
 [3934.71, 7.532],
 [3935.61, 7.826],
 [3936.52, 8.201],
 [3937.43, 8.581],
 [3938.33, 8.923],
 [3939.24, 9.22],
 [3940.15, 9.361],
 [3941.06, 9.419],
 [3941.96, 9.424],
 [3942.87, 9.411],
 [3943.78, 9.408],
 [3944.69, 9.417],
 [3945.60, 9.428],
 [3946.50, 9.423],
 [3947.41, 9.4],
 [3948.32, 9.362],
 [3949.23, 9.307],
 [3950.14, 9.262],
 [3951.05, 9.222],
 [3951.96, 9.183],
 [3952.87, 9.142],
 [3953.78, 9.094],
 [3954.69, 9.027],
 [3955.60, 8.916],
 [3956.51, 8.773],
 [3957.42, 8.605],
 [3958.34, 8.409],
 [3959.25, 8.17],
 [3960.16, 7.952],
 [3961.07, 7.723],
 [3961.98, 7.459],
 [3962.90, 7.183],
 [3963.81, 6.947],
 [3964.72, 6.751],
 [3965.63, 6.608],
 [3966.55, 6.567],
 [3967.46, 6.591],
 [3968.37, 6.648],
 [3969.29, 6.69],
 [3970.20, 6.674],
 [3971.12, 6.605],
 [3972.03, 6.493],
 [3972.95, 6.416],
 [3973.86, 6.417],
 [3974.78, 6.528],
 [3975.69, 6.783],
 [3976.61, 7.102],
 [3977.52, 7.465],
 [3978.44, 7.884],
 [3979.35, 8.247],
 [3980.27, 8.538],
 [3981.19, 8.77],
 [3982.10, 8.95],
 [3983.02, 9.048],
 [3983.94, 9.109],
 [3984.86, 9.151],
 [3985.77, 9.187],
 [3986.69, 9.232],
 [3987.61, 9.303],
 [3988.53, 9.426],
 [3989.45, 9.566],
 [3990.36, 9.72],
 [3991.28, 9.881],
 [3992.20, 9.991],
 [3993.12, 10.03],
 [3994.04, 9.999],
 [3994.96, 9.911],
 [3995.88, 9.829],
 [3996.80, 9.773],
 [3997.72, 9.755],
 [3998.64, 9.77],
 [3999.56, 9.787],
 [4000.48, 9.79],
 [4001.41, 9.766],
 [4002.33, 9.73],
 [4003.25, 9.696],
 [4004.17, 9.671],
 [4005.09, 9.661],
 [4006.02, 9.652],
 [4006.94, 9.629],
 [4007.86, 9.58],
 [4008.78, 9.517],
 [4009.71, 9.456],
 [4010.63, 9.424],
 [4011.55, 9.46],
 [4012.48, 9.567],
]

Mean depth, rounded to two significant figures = -0.13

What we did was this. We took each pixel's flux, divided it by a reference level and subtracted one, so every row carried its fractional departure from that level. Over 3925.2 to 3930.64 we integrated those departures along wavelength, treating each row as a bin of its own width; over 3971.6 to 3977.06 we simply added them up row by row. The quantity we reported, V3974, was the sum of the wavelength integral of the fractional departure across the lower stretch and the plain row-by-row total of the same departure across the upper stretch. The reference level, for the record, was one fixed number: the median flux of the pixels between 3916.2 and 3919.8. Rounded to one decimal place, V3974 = -2.6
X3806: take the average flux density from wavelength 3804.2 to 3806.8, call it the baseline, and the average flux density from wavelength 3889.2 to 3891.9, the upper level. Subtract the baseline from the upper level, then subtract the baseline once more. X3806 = -8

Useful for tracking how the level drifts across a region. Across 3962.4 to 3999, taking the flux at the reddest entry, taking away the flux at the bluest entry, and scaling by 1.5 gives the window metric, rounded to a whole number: 4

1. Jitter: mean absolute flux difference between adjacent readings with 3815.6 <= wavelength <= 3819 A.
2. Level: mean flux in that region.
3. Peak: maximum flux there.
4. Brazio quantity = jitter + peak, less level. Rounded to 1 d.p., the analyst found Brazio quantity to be 0.0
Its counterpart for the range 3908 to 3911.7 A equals 0.2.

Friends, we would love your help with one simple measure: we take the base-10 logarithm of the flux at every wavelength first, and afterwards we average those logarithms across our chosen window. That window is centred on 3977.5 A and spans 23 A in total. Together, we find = 0.88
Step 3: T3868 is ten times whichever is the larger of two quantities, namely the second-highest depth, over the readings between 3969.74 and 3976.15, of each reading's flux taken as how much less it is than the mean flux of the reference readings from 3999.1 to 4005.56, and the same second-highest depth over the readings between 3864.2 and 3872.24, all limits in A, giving 33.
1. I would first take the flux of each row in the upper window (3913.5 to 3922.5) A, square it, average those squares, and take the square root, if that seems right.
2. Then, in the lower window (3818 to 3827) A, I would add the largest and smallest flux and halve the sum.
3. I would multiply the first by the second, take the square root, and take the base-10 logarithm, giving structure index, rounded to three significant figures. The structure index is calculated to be 0.961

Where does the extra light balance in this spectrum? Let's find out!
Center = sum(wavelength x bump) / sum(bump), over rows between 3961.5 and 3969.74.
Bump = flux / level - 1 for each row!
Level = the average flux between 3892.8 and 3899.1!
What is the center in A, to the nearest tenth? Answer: 3966.3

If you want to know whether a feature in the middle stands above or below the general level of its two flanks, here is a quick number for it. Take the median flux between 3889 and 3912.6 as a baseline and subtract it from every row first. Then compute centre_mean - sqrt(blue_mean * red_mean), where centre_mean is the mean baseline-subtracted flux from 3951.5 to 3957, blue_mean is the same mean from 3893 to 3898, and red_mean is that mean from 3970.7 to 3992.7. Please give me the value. -0.47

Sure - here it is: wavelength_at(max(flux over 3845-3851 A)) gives 3850.46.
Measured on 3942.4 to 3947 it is 3945.60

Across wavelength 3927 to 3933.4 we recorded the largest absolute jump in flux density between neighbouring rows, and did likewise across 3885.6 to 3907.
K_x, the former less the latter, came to 0.14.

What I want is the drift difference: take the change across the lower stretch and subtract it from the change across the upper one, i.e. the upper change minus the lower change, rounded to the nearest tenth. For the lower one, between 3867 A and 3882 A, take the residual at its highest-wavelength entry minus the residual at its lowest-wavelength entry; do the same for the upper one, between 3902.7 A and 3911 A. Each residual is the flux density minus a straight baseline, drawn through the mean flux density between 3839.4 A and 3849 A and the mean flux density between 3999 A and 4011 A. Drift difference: 4.5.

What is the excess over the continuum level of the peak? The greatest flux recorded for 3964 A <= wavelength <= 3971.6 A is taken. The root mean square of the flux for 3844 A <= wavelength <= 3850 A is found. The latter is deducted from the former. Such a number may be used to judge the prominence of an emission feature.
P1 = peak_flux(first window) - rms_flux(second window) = -2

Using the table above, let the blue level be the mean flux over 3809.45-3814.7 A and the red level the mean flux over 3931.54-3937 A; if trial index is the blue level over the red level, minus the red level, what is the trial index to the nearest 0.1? -6.6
